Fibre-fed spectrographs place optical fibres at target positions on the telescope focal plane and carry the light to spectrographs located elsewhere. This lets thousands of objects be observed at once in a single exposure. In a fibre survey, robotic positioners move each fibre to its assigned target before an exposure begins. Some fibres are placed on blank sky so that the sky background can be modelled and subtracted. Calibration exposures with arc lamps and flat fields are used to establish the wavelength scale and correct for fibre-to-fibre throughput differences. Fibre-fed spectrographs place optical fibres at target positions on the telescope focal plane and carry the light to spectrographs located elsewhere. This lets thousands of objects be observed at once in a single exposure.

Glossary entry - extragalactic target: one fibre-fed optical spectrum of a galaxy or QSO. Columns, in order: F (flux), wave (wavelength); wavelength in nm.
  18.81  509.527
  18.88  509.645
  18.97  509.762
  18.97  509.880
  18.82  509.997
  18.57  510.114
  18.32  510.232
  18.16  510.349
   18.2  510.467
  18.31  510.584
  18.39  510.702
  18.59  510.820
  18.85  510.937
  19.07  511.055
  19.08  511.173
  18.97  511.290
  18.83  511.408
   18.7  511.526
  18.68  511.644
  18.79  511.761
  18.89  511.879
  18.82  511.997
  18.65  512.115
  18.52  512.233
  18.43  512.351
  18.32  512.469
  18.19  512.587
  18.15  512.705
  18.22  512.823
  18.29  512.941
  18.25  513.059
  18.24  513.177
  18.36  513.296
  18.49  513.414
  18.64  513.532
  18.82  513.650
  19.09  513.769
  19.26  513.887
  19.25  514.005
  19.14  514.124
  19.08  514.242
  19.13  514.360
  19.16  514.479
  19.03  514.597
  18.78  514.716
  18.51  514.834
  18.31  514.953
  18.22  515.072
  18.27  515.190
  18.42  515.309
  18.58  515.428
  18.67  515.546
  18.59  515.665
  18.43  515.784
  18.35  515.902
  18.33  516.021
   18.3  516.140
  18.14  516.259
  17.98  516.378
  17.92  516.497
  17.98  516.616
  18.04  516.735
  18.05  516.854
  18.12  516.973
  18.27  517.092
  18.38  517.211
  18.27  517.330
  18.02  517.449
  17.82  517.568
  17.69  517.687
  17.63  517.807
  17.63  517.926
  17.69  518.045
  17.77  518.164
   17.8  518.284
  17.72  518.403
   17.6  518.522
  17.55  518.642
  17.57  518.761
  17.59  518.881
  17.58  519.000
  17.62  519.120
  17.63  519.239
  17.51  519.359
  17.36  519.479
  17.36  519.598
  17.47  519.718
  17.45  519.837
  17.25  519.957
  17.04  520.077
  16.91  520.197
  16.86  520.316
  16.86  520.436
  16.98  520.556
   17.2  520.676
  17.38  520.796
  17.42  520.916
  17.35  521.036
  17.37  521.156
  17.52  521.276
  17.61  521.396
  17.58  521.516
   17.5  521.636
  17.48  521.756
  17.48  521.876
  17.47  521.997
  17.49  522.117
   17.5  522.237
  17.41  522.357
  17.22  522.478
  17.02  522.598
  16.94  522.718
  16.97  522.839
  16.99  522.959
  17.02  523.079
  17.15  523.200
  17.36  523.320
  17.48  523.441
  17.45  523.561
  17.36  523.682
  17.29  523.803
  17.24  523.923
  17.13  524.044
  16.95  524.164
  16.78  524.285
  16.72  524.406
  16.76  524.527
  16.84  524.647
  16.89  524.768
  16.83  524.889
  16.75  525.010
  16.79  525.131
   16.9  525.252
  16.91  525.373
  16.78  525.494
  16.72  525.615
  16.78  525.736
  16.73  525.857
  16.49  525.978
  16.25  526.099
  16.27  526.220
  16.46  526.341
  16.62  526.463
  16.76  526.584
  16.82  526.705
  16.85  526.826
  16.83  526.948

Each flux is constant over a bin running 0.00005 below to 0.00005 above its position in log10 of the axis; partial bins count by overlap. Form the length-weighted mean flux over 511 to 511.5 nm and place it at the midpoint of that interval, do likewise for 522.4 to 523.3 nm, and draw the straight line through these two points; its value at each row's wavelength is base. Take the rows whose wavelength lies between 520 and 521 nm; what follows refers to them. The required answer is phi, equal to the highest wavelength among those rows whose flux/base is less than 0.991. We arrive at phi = 520.676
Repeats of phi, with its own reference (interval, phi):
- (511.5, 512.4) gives 512.351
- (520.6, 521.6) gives 520.676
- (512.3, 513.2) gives 513.177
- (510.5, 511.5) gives 510.820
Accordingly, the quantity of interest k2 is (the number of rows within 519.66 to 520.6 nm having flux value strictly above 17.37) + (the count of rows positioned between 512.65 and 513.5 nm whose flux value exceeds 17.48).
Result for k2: 9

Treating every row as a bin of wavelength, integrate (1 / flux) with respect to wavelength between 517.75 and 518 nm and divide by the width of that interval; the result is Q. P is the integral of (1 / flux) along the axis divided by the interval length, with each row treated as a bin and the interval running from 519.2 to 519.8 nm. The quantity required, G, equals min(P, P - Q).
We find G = 0.0005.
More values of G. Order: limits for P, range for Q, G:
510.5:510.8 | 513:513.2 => -0.0005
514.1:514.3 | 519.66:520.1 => -0.0053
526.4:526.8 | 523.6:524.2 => 0.0016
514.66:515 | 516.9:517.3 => -0.0009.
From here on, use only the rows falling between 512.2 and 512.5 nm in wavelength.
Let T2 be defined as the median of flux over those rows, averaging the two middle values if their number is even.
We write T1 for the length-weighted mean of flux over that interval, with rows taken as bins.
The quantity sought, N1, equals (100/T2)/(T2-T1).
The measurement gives 624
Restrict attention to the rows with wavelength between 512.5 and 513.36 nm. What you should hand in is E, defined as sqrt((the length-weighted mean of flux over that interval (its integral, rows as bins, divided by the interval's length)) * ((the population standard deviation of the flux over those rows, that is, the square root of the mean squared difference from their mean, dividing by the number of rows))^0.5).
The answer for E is 2.14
